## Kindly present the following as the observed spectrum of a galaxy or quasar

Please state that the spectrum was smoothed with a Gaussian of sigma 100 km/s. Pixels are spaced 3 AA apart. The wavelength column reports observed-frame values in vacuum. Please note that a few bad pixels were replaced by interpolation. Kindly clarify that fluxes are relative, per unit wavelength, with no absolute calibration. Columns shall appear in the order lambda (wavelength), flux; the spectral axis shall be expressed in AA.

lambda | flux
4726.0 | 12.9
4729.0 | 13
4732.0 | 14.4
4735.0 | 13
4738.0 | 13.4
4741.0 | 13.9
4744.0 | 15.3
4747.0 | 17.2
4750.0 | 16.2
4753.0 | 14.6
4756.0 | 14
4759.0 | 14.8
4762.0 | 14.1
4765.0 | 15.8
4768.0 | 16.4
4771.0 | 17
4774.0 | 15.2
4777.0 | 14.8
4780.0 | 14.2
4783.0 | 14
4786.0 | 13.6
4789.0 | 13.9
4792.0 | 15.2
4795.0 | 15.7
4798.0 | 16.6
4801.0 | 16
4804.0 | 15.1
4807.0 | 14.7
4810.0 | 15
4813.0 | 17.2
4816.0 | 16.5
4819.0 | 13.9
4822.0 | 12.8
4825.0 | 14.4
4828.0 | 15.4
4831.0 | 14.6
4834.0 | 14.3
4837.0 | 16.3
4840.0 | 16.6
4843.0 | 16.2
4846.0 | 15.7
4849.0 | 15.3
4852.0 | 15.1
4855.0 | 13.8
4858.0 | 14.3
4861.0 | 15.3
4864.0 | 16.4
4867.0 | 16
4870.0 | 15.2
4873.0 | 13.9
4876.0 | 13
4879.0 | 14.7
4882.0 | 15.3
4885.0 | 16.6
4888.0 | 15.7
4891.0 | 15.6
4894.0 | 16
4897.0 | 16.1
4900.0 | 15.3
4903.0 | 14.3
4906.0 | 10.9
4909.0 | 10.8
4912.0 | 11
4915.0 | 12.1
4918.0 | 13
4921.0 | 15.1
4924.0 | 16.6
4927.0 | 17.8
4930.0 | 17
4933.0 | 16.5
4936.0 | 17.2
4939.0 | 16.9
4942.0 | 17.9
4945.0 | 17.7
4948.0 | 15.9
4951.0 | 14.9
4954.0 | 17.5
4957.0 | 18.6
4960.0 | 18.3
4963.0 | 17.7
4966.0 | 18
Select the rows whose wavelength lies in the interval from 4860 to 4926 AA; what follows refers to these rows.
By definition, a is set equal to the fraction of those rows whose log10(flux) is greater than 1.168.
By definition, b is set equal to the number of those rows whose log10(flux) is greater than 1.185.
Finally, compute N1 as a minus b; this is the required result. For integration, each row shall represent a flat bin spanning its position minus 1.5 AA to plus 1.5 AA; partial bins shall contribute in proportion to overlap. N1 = -7.41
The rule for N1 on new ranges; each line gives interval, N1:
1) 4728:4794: -4.55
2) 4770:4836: -6.45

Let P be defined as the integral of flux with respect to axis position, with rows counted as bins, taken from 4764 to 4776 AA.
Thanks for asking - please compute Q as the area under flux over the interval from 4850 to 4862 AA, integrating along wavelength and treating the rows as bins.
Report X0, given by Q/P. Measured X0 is 0.91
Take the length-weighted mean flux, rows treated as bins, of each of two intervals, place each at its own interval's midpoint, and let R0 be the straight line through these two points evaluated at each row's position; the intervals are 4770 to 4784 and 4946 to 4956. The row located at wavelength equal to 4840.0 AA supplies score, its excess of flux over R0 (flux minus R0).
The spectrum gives 1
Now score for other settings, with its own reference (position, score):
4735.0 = -2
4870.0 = -1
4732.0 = 0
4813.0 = 2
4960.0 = 2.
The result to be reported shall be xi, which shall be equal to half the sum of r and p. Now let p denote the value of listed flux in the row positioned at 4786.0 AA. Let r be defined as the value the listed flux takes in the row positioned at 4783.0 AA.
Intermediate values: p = 13.6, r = 14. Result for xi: 13.8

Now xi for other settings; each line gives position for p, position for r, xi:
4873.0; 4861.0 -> 14.6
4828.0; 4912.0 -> 13.2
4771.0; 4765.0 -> 16.4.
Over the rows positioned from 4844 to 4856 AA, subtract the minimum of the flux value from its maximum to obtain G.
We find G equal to 1.9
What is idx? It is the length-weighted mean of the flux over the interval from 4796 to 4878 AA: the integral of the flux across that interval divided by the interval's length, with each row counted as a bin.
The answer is 15.2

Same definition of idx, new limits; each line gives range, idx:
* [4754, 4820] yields 15.2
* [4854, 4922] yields 14.4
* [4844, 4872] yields 15.2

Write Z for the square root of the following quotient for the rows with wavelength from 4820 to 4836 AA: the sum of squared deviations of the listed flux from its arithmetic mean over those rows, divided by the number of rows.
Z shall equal 0.84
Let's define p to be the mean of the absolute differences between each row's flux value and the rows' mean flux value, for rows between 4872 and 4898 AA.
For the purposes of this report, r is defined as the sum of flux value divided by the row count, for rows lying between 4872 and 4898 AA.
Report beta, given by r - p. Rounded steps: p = 0.90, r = 15.2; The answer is 14.3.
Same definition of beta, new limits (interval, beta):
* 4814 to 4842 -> 13.9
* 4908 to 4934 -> 12.0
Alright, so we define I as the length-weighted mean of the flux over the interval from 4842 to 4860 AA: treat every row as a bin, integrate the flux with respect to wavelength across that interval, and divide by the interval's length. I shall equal 15.0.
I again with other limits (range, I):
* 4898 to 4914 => 12.6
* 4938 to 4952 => 16.7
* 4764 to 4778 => 15.9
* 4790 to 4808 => 15.5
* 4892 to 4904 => 15.5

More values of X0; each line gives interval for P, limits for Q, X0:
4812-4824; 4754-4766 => 0.98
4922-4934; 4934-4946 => 1.03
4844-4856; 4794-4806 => 1.05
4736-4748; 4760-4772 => 1.06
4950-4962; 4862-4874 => 0.88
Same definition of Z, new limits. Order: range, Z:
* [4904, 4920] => 0.86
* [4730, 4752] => 1.42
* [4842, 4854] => 0.42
